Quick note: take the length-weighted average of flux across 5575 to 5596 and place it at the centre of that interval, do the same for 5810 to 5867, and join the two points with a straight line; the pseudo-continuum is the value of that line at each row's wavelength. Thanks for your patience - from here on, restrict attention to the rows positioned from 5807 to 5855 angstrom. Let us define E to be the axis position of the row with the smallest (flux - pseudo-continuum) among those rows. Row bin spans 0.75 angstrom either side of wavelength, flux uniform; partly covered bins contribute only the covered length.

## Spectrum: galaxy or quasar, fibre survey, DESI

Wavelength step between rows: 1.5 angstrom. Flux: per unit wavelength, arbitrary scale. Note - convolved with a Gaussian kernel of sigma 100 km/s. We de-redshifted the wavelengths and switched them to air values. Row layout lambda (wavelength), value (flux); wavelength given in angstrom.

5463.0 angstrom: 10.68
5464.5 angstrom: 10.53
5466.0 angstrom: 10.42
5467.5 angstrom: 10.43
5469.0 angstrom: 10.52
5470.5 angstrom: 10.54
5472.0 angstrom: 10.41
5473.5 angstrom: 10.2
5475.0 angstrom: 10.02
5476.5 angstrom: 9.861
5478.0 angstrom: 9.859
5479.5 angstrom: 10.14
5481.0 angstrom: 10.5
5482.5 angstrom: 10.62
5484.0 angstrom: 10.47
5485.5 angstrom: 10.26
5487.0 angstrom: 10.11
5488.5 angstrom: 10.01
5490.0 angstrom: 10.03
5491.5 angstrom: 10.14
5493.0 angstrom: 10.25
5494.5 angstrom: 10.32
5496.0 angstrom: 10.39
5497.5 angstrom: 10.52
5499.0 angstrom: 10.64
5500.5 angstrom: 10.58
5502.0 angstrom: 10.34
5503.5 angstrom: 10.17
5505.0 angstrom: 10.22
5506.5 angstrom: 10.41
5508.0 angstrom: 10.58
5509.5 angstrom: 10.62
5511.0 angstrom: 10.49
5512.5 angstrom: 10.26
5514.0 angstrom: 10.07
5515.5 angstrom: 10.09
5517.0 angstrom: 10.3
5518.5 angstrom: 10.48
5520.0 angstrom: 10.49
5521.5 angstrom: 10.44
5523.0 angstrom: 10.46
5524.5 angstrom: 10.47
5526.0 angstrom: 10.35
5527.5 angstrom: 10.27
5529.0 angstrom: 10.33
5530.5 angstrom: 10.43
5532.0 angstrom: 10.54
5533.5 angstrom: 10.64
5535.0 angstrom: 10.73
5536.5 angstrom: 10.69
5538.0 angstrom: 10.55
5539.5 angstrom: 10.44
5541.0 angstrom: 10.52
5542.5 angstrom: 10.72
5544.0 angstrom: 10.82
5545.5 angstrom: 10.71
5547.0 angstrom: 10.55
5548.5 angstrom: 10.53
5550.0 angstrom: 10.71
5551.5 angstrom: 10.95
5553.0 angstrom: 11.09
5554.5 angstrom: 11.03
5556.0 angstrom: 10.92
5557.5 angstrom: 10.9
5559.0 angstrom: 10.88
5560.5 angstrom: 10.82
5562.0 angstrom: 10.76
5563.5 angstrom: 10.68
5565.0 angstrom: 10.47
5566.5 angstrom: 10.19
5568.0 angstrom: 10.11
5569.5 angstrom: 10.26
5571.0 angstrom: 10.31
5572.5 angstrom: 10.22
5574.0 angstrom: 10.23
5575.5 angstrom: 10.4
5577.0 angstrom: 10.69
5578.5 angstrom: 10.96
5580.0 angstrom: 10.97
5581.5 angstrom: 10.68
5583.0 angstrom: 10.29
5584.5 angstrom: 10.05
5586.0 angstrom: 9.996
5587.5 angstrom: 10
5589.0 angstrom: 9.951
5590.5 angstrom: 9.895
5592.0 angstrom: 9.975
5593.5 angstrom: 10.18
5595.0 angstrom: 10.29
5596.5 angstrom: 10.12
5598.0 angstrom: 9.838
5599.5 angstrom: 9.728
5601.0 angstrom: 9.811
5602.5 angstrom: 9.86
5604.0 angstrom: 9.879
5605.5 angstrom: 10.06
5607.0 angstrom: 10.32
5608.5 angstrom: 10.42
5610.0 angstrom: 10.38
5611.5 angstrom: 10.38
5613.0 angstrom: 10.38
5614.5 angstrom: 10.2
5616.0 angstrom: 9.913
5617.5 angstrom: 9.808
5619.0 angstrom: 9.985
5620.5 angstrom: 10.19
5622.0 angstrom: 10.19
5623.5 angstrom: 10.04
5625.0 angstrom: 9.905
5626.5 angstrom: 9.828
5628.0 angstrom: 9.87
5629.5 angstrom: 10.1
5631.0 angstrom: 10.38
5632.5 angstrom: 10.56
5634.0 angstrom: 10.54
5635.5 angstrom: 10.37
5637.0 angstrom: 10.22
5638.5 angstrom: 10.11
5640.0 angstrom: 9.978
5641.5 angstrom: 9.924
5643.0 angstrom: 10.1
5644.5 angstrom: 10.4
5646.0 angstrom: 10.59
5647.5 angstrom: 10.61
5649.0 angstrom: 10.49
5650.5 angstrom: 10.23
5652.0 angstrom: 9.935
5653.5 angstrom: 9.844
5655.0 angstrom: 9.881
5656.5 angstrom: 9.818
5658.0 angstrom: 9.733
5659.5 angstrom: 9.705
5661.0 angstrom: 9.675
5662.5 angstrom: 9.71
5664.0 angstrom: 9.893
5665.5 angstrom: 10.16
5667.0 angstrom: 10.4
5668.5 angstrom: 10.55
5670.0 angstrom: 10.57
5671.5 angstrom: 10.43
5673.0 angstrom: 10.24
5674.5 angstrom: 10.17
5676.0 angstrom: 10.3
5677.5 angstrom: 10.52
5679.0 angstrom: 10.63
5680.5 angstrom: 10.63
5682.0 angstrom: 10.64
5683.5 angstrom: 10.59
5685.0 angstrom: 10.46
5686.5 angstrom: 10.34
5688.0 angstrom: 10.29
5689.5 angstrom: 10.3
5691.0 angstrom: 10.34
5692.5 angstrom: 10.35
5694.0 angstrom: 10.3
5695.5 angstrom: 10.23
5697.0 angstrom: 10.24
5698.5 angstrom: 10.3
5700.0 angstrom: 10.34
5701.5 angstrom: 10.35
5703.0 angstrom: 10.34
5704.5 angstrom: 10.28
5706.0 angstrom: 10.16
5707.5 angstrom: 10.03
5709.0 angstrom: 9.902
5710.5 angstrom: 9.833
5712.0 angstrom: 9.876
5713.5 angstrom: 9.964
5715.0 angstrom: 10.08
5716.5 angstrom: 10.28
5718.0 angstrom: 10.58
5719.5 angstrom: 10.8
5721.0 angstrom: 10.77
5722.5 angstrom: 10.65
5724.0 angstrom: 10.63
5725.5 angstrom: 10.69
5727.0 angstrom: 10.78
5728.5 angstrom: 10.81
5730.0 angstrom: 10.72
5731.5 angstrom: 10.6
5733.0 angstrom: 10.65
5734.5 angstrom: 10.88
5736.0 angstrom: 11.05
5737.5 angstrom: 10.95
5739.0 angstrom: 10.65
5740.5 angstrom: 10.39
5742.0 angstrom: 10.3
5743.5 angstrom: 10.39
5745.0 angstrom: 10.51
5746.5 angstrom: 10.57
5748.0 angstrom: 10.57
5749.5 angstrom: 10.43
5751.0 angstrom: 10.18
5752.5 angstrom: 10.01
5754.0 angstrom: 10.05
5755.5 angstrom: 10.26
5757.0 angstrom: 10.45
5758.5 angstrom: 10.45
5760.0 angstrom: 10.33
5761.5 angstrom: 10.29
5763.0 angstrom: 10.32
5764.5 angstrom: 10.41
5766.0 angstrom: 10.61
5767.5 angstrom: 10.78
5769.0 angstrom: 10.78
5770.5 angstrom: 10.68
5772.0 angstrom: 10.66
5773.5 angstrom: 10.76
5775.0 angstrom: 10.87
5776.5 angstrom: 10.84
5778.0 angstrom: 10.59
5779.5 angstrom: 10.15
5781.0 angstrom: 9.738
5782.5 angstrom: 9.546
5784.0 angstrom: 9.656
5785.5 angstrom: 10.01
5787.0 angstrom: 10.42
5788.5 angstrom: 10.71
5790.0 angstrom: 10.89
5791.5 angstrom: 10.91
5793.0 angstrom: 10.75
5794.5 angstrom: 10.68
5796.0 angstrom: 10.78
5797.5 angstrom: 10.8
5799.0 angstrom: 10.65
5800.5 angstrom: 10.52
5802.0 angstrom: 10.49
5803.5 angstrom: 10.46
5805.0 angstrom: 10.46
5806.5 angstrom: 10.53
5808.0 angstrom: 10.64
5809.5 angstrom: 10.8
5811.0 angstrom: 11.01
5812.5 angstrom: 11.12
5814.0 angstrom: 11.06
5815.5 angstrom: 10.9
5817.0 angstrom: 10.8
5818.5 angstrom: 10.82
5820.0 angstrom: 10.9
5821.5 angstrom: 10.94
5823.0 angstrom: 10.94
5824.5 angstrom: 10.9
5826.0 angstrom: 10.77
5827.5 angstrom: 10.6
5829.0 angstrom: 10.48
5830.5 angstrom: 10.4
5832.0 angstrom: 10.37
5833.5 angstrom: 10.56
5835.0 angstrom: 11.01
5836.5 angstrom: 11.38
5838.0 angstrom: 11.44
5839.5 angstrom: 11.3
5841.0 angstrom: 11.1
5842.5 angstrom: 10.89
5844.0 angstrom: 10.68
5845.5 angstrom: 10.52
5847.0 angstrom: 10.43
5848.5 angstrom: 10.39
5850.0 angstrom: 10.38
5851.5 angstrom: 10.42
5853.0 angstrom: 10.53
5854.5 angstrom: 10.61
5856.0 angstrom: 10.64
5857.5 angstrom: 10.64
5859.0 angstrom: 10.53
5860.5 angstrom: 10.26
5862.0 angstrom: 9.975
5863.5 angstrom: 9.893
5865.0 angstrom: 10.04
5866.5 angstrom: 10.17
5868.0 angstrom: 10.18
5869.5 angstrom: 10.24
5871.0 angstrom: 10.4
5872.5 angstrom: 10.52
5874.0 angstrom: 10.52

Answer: 5850.0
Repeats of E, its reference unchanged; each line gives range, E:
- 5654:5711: 5661.0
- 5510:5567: 5514.0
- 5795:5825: 5805.0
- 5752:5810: 5782.5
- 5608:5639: 5617.5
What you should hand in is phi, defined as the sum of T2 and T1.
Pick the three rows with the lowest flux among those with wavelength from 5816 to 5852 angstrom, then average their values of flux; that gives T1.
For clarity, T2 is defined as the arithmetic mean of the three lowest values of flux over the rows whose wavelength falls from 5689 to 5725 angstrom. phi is 20.3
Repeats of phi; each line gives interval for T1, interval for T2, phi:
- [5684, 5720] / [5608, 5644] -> 19.7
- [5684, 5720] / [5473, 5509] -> 19.8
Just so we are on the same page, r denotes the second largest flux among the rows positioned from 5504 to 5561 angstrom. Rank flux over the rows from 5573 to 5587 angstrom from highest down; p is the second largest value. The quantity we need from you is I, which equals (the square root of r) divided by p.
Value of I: 0.303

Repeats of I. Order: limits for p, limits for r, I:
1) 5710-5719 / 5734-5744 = 0.322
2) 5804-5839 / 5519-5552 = 0.289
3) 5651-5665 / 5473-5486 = 0.328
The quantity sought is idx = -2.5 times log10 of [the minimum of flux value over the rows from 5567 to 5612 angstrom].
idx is -2.47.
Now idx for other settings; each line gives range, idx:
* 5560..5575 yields -2.51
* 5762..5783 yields -2.45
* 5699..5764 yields -2.48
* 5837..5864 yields -2.49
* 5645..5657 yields -2.48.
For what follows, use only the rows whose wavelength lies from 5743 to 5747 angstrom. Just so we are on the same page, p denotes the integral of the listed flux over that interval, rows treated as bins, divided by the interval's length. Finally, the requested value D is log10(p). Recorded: 1.021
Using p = 10.5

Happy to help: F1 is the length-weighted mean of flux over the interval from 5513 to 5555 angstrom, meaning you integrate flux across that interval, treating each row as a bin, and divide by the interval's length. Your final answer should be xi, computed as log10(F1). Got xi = 1.02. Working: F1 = 10.5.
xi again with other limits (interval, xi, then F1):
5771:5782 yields 1.02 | 10.5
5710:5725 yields 1.02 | 10.4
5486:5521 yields 1.01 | 10.3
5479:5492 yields 1.01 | 10.3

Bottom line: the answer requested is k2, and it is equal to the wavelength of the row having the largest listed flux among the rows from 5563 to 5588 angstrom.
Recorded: 5580.0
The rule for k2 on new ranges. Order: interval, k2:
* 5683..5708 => 5683.5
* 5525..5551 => 5544.0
